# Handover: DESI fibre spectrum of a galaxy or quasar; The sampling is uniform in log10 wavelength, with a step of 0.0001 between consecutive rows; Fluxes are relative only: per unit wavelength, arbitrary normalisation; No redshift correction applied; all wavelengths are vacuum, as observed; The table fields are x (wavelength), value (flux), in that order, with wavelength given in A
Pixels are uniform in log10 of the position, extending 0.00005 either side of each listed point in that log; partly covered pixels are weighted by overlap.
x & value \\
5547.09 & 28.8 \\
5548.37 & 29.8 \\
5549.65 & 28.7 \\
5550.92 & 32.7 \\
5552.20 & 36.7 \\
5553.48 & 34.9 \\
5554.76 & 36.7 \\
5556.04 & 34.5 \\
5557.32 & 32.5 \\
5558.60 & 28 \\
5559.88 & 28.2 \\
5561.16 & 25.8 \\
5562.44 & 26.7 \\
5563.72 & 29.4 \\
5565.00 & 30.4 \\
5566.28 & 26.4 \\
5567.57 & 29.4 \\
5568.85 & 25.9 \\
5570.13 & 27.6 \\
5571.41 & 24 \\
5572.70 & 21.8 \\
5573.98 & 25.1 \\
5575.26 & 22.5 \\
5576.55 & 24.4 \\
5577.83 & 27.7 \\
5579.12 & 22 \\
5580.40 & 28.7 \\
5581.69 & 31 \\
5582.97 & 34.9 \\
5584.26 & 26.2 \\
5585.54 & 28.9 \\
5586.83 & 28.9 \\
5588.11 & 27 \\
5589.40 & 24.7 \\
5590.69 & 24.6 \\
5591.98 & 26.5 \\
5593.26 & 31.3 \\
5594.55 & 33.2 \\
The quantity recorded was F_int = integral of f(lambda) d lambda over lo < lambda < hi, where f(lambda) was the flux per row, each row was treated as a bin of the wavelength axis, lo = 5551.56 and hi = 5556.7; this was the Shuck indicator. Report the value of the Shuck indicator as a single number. 183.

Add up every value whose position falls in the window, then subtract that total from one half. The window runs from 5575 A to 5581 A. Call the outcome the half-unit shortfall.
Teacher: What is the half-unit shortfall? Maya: -125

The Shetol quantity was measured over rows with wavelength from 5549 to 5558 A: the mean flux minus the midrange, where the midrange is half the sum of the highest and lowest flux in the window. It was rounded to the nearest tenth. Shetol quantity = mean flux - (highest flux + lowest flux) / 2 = 1.1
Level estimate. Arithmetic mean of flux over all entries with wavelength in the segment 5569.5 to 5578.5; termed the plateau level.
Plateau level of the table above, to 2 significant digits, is 25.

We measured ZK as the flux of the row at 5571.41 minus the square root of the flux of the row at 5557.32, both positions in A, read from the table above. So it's 18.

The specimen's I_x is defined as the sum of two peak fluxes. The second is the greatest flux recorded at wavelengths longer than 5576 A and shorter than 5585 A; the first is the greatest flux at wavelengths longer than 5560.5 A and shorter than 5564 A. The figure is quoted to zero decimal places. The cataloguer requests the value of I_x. 64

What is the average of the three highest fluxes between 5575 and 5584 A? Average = 31.5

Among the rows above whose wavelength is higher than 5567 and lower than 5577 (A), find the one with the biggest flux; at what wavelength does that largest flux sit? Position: 5567.57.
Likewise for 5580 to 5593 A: 5582.97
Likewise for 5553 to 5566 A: 5554.76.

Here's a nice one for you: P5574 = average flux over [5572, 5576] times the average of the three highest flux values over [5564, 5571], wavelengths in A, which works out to 674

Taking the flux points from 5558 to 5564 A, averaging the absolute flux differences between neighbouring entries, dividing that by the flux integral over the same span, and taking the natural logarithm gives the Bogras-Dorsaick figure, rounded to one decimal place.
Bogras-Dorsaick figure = -4.7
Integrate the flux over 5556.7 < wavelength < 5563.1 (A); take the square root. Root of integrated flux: 13.4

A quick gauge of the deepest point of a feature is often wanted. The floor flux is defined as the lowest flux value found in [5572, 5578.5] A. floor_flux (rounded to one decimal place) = 21.8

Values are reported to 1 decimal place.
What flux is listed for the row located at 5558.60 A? 28.0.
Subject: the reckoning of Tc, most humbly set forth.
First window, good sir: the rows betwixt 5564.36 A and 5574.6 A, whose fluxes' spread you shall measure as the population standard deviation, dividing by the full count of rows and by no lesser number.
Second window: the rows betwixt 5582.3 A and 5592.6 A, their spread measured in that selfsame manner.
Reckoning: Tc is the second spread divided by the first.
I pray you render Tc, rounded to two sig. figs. 1.2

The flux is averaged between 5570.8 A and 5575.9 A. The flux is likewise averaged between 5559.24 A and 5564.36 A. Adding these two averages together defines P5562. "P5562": 51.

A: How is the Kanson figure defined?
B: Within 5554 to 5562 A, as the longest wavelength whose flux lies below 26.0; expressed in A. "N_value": 5561.16 A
